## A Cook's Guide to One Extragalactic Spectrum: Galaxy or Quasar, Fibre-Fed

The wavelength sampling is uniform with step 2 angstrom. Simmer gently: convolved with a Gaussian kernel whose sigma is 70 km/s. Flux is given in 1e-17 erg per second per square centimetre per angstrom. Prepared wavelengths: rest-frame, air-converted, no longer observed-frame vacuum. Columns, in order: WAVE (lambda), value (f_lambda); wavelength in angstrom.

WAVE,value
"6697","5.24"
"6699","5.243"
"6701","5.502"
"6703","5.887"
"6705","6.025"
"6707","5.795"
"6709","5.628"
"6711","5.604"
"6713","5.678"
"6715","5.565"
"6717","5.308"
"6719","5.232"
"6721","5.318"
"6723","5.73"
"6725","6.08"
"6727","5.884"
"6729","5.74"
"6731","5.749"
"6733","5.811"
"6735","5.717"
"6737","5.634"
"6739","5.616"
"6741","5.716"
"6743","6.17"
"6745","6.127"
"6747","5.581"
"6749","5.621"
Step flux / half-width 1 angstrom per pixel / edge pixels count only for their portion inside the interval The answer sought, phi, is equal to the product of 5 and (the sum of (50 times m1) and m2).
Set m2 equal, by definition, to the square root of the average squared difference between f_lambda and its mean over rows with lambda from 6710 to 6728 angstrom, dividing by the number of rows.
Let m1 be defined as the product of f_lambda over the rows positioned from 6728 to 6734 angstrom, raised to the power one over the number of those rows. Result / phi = 1443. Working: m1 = 5.77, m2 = 0.27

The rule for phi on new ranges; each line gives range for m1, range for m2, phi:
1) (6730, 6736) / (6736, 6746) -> 1441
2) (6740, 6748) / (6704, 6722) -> 1474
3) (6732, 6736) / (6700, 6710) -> 1442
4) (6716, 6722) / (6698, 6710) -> 1323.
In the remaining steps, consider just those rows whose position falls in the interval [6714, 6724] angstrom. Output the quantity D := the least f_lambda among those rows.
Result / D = 5.232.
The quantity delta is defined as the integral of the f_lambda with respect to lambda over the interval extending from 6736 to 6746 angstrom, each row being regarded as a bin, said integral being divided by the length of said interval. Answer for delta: 5.85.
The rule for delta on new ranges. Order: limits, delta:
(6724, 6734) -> 5.85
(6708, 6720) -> 5.50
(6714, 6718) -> 5.44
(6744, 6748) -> 5.85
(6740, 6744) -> 5.94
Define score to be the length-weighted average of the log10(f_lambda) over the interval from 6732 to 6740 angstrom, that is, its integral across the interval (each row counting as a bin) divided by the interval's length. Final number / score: 0.755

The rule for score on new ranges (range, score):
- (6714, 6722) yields 0.729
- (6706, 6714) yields 0.754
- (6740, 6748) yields 0.770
